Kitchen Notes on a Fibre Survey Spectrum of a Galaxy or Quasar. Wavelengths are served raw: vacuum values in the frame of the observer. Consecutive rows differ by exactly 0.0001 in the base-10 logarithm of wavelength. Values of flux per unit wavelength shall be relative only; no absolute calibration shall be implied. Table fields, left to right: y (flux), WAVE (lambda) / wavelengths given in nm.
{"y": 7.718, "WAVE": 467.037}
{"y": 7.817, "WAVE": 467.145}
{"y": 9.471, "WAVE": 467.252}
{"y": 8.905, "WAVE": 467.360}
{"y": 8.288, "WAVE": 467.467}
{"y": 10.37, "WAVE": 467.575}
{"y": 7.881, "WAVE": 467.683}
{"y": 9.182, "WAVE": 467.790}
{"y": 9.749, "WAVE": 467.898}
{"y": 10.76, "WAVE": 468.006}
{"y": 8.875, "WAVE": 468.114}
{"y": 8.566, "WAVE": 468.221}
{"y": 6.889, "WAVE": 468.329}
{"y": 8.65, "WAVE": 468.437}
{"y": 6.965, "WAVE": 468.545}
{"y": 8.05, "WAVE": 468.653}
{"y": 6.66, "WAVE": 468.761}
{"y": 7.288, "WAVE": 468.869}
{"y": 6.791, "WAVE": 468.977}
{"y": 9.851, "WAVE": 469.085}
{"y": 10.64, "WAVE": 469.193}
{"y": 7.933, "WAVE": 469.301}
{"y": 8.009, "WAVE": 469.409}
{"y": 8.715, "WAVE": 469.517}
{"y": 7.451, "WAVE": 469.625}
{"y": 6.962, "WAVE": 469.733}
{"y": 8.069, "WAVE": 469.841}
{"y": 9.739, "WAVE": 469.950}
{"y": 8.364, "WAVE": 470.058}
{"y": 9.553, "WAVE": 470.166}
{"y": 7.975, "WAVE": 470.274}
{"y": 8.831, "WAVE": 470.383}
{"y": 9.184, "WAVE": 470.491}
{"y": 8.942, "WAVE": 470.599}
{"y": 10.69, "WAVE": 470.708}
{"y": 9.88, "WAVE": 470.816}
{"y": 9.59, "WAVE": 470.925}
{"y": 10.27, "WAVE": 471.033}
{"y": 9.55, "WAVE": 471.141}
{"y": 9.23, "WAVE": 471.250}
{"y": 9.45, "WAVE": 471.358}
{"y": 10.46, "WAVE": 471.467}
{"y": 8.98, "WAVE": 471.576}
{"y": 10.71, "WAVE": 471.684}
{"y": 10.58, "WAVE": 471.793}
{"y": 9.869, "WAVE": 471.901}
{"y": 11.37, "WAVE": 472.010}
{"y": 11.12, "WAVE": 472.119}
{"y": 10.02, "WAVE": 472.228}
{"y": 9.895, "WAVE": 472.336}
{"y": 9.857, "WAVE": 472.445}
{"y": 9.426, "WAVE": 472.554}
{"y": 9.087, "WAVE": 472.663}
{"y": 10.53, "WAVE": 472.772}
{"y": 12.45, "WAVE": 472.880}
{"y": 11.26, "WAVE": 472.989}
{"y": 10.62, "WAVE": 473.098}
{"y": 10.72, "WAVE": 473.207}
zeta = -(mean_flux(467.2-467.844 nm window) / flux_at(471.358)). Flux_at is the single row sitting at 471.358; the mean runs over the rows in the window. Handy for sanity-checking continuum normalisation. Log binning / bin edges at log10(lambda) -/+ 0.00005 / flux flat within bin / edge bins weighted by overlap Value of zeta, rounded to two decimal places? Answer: -0.95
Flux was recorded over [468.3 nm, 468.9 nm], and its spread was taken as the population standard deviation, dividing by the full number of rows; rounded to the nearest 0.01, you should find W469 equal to 0.71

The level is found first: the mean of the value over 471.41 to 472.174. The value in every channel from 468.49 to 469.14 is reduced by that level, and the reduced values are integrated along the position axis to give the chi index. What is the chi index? -1.8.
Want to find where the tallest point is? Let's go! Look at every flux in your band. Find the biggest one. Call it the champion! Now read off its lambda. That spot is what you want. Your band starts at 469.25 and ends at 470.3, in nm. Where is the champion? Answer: 469.950 nm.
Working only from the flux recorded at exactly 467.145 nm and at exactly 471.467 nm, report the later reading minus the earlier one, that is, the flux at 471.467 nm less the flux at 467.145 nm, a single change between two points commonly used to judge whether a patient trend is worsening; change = 2.6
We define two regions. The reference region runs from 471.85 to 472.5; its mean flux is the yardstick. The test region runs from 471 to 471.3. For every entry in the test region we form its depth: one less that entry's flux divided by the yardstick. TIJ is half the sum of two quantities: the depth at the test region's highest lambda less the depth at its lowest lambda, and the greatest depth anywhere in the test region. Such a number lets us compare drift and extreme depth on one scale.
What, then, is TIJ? 0.10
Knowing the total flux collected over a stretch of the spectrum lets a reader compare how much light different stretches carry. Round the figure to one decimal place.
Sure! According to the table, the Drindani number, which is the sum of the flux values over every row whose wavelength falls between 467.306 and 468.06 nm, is 65.1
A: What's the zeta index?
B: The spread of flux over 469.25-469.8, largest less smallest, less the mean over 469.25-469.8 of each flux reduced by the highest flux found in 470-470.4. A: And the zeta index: 3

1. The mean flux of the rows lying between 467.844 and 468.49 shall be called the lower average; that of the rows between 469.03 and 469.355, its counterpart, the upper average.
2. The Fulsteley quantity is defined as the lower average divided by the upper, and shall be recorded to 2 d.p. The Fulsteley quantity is 0.94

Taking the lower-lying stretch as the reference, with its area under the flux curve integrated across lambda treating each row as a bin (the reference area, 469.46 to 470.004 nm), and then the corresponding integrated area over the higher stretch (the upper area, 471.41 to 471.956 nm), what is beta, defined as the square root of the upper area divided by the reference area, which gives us 1.11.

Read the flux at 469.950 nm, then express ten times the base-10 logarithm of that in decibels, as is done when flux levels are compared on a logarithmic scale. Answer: 9.9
